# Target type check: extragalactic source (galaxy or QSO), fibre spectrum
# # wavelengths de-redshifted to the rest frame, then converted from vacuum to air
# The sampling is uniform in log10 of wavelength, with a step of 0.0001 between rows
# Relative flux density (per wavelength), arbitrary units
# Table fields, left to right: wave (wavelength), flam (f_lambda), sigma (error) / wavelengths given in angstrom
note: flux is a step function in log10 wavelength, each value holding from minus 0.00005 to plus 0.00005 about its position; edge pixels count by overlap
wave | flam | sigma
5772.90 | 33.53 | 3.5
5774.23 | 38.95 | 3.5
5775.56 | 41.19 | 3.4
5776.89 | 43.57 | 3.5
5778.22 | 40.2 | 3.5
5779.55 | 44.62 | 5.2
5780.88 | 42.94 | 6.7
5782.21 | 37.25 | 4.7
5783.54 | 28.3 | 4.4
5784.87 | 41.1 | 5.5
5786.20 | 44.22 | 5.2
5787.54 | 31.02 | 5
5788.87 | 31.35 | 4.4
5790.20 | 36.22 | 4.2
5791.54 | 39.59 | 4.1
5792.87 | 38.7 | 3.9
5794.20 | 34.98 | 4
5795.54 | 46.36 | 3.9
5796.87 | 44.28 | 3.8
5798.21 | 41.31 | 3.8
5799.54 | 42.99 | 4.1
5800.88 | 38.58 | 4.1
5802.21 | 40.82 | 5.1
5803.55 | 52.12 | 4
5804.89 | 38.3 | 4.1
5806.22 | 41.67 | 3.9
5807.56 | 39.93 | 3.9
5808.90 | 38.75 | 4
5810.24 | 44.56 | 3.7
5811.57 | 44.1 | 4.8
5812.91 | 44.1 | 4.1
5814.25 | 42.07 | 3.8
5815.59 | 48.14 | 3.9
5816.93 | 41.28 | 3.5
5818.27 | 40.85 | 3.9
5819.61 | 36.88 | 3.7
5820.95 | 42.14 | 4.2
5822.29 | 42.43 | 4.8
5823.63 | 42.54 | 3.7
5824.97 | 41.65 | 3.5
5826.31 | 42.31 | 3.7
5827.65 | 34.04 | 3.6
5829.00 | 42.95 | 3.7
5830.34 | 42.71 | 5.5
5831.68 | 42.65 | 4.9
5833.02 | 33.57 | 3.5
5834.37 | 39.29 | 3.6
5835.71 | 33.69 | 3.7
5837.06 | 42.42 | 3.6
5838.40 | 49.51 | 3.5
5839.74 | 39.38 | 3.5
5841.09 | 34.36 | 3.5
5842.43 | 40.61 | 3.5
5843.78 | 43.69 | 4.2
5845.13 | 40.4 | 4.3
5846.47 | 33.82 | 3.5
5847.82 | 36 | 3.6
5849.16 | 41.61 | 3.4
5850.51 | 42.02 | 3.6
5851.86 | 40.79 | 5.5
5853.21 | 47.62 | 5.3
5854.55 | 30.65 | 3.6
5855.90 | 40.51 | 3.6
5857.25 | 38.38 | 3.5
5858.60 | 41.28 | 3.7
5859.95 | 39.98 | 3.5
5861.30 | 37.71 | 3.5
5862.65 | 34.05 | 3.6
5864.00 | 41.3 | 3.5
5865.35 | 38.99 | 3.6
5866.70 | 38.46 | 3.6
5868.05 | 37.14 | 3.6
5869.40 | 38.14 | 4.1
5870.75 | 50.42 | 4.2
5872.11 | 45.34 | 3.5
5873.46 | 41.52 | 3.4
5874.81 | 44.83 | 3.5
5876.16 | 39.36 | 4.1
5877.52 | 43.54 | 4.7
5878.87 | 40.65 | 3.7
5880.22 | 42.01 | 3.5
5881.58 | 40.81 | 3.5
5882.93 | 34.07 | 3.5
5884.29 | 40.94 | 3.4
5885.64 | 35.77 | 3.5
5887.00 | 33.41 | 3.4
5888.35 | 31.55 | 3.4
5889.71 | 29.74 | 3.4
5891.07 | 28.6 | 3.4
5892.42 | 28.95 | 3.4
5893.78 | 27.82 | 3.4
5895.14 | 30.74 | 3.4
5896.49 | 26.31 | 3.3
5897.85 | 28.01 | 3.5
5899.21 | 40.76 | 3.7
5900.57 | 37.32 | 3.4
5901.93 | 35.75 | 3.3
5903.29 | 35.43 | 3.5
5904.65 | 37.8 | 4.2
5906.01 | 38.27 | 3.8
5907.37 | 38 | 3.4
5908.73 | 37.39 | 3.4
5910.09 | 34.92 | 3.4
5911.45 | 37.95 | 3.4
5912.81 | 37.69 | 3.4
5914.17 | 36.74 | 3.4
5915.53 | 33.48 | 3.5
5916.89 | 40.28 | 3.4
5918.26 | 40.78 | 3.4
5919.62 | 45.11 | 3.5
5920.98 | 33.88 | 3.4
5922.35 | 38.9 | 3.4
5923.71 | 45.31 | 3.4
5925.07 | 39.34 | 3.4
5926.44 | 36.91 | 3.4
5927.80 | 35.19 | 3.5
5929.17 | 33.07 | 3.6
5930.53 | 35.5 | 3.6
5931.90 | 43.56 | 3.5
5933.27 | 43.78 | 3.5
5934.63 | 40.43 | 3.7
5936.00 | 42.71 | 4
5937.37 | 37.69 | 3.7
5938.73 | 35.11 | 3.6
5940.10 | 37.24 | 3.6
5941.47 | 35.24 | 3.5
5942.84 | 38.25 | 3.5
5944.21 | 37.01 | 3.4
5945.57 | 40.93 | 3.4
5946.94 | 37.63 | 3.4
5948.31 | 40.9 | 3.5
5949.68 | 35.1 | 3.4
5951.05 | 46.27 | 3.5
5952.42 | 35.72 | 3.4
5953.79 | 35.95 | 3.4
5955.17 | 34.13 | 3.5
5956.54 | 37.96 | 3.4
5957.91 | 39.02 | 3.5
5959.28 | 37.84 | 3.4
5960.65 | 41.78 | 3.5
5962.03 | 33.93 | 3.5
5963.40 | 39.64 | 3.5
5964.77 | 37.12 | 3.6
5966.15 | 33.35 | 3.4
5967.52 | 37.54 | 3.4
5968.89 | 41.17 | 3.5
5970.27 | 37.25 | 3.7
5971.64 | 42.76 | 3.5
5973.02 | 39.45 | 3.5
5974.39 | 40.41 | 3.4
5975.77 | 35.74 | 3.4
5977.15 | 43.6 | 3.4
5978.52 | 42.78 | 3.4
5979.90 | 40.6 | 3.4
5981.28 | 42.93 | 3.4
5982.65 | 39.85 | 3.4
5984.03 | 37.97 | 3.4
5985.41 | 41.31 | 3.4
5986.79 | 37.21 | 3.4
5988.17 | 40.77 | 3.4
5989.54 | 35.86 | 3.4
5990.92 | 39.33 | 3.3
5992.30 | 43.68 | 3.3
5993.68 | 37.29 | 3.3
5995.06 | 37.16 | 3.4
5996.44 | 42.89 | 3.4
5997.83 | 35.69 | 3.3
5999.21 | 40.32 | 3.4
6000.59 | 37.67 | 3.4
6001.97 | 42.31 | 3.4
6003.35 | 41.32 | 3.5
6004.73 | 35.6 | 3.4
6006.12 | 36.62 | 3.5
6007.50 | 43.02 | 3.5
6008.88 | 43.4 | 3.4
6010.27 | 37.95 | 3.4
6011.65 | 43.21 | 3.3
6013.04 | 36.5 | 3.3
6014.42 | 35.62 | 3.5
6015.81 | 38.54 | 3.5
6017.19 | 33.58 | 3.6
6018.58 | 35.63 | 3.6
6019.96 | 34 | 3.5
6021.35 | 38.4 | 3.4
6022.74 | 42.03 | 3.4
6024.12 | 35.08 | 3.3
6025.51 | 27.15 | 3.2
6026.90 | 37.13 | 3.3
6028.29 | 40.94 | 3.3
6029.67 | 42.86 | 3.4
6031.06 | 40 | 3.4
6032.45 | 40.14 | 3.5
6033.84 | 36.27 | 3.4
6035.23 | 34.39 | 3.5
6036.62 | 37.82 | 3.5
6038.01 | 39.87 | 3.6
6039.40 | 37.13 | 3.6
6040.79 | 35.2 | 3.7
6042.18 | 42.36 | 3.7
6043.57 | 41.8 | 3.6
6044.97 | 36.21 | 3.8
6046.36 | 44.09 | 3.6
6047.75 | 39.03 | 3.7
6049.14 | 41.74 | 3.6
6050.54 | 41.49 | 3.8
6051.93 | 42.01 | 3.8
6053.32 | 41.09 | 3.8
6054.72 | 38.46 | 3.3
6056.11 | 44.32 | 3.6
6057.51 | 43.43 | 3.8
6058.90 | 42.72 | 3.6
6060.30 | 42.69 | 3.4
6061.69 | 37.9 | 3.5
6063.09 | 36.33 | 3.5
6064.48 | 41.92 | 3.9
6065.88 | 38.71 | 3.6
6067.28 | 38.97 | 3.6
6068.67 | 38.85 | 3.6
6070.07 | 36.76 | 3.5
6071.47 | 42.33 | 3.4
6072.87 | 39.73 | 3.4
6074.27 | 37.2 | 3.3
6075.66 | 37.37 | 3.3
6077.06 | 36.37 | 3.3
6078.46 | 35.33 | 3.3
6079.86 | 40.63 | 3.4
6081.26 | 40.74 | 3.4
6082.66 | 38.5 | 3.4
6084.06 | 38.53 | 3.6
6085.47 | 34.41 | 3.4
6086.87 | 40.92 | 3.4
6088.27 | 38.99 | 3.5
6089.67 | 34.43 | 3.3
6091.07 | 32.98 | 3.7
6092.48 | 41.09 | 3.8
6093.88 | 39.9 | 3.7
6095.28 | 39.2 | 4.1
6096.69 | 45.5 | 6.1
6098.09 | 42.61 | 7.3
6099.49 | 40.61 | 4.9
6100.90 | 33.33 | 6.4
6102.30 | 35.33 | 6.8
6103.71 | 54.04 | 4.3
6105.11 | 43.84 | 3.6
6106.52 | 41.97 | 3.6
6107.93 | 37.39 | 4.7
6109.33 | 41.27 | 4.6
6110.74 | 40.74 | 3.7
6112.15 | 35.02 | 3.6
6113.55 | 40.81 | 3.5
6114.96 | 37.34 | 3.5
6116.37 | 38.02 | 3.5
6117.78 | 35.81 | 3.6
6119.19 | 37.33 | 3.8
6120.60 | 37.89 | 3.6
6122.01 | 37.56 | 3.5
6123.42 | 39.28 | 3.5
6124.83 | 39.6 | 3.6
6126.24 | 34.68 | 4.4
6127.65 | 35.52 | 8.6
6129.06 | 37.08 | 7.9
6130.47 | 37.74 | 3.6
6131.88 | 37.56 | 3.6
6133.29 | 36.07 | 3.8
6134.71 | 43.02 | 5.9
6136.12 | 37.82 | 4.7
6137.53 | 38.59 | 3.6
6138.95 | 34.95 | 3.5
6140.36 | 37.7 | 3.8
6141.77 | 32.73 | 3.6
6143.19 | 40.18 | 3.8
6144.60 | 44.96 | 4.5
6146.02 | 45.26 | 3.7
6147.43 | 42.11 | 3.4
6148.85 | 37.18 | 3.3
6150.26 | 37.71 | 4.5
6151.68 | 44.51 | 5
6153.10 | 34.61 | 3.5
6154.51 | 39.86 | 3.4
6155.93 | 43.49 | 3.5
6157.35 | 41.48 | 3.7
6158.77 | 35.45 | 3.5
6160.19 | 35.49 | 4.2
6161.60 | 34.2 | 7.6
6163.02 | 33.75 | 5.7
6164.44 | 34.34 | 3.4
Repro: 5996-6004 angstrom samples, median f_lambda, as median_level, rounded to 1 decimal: 40.8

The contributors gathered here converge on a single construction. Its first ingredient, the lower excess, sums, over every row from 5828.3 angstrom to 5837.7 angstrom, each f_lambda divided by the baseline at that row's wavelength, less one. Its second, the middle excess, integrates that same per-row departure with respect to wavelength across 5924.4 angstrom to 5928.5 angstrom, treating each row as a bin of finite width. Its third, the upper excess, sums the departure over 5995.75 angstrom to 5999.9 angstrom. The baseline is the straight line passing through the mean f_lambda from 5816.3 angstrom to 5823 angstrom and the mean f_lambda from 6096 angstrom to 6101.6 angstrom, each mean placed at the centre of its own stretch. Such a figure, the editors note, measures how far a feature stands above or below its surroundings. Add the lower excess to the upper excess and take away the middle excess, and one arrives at 0.1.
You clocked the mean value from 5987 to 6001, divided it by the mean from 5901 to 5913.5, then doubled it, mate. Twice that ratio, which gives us 2.11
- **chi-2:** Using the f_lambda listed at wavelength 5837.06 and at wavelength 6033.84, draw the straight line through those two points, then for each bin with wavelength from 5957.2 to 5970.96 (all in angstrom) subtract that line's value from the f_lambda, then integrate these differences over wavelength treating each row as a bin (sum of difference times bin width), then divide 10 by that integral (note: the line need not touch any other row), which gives -1.2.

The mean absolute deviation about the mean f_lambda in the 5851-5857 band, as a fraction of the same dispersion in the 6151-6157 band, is 1.4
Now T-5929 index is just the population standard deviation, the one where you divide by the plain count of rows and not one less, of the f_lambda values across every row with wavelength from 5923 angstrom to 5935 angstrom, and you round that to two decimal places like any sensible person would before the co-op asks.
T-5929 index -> 4.10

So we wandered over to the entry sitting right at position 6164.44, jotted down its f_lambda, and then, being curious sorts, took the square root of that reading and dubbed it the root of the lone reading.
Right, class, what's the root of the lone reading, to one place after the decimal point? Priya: 5.9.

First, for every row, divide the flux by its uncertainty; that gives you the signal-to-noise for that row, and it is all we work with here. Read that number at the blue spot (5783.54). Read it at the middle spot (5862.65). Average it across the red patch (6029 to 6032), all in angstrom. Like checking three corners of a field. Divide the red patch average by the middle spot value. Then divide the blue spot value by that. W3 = 5.0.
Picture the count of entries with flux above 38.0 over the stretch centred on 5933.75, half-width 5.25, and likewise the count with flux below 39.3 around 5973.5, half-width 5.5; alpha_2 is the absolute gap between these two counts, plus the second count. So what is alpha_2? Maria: 4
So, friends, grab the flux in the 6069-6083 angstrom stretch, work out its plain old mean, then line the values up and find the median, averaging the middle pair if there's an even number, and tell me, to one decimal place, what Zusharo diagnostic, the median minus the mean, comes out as -0.6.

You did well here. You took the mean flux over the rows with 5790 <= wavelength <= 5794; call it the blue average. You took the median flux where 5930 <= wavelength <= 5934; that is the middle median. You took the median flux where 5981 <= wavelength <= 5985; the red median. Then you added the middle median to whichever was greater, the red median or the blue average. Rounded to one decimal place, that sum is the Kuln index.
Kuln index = 83.4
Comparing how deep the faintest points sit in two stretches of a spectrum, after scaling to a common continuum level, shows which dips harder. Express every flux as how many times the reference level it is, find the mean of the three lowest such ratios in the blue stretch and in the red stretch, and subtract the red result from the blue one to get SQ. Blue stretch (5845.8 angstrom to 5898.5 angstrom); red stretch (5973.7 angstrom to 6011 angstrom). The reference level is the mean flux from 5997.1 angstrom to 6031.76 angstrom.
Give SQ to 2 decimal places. -0.22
